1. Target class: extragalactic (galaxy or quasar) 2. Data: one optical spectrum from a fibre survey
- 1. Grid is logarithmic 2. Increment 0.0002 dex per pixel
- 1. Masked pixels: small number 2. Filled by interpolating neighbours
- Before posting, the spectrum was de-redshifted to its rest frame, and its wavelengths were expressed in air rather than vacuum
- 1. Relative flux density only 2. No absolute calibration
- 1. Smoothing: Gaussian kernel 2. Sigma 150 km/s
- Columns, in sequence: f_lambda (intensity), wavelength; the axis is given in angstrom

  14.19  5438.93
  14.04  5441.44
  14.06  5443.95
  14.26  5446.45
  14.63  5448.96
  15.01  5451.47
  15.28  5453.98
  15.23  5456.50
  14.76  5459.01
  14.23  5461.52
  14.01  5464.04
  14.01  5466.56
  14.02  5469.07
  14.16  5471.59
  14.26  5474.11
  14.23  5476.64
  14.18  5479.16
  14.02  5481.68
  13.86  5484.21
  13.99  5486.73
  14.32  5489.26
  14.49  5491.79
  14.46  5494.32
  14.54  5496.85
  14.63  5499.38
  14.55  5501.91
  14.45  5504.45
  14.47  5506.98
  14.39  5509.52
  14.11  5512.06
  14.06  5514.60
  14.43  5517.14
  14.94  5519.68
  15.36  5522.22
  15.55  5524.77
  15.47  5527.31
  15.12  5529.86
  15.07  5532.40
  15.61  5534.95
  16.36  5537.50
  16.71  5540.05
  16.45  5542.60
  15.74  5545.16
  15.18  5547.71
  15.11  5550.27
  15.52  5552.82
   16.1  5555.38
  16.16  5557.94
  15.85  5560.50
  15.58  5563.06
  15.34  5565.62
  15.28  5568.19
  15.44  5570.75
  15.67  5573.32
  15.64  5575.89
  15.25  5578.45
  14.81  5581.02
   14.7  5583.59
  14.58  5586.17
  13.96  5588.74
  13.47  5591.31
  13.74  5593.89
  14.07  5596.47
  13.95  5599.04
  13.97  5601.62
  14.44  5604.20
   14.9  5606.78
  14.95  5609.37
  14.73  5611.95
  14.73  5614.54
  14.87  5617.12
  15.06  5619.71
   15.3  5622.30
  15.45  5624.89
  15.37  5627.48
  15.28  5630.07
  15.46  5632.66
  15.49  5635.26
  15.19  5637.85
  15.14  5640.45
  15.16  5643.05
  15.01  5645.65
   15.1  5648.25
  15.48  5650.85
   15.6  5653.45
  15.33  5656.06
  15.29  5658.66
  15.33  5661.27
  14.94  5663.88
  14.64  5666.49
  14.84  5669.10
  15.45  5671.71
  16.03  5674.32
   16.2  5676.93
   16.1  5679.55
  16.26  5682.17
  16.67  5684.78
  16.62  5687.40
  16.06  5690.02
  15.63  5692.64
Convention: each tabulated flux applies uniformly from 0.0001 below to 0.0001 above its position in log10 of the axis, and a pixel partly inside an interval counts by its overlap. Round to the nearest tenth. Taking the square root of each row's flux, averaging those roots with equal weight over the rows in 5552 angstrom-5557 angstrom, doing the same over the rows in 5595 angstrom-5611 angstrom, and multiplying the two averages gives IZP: 15.1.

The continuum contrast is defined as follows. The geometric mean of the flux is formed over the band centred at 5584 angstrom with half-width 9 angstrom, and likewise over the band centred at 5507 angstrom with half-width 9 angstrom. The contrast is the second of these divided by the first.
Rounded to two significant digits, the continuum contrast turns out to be 0.98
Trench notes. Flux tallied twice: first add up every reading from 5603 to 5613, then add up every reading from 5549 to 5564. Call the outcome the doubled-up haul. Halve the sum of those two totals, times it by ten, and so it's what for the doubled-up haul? 767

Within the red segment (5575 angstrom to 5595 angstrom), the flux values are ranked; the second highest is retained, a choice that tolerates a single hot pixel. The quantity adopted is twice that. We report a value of 30.5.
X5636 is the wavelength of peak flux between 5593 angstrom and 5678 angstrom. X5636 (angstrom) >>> 5676.93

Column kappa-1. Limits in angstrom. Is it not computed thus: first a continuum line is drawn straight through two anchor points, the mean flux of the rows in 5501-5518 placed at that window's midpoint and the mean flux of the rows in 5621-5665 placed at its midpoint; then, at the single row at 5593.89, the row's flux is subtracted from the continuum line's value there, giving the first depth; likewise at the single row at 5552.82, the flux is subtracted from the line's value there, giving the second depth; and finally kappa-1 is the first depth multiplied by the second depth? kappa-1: -1.0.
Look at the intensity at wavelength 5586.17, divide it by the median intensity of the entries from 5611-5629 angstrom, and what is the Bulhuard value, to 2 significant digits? 0.97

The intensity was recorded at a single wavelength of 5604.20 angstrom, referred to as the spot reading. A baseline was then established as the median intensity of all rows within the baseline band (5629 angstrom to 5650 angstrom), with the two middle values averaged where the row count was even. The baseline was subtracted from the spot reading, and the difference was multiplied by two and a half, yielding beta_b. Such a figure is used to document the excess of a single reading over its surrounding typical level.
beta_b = -1.8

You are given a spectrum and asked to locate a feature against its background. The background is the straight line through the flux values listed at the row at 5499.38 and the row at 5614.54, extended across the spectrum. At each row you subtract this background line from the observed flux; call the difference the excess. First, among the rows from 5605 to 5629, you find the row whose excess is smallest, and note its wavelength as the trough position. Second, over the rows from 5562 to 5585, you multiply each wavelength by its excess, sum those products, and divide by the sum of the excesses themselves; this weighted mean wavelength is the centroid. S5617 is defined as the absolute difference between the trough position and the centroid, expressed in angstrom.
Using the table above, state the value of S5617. 43.6 angstrom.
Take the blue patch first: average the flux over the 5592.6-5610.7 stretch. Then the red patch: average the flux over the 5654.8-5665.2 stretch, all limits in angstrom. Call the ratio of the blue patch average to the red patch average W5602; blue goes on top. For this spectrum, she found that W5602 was 0.939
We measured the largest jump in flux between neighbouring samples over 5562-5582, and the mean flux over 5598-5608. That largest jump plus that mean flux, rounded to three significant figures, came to 14.8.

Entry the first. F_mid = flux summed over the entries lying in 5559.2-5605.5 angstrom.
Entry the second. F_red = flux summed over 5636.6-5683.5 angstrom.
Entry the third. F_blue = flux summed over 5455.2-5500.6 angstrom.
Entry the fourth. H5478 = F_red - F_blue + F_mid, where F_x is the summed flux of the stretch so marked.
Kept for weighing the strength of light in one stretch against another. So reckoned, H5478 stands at 285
